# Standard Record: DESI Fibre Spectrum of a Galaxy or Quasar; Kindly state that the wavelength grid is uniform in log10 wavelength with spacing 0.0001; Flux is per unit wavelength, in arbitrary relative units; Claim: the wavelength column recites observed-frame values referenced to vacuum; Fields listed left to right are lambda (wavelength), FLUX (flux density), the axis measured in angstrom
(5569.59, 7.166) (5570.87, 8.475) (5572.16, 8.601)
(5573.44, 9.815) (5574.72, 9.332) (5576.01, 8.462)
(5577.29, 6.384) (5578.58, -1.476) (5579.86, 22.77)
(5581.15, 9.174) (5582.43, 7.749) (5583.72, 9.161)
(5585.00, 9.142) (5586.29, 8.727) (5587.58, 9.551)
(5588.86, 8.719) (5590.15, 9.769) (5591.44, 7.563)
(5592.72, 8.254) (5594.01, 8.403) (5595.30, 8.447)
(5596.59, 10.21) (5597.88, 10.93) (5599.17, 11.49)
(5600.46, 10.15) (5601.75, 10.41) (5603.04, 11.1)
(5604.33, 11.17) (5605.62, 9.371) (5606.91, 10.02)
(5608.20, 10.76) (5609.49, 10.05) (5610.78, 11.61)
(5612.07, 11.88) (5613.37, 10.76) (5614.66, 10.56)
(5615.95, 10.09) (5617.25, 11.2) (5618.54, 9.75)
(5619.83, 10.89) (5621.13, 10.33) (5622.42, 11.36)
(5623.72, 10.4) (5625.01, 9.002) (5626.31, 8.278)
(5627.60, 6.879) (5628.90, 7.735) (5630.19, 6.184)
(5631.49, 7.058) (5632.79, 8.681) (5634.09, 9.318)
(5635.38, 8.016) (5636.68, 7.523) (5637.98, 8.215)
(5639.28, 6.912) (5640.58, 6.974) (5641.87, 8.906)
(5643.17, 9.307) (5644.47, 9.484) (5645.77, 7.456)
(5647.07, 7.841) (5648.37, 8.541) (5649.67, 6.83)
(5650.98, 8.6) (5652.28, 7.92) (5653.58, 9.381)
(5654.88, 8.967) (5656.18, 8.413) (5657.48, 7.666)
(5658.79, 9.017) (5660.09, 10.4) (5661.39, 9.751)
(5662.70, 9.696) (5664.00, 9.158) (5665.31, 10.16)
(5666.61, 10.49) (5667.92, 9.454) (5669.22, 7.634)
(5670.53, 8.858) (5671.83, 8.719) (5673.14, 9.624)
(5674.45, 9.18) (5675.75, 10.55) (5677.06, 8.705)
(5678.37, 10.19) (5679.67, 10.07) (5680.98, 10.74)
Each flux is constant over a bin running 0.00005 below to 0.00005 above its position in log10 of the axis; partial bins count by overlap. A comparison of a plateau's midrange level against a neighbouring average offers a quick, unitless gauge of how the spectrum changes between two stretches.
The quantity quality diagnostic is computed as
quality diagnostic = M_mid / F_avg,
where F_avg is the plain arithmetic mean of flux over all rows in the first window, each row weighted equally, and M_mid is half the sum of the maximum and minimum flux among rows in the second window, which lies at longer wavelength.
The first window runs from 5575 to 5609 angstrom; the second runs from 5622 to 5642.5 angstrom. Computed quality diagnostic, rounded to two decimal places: 0.93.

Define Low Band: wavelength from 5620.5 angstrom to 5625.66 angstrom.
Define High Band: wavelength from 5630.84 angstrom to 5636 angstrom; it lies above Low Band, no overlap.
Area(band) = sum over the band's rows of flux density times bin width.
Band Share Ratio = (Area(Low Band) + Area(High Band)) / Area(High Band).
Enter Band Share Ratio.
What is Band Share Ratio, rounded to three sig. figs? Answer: 2.24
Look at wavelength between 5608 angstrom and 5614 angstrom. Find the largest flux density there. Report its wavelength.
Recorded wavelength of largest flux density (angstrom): 5612.07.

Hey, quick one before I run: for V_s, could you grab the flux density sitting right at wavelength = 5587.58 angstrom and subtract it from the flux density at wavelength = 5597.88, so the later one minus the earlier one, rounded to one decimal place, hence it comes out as 1.4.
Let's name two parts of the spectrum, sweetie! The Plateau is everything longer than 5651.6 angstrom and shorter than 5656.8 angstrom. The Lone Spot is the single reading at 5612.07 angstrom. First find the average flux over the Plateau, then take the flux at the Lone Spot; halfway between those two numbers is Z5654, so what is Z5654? 10.3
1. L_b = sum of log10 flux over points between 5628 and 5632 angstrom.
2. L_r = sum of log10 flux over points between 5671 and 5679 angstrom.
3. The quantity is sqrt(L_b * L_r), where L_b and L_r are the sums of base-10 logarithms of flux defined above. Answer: 3.85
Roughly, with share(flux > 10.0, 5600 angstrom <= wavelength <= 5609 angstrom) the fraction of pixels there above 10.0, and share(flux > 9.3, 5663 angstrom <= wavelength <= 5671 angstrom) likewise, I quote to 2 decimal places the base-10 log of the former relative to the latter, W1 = 0.23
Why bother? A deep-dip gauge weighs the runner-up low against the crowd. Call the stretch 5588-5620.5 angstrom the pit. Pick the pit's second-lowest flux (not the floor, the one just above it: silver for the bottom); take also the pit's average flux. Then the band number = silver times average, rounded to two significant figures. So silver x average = 84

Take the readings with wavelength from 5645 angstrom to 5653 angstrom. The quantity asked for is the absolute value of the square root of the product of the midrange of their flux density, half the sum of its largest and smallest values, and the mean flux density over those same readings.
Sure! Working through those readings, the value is 7.8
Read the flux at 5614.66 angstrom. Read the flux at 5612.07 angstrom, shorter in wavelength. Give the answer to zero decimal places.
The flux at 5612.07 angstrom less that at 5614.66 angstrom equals 1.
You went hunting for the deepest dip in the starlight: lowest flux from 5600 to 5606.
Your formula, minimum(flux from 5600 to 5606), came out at 9.371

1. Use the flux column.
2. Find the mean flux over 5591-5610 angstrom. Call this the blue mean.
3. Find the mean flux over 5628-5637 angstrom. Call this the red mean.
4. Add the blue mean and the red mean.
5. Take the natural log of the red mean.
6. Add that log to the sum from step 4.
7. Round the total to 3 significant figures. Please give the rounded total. 19.7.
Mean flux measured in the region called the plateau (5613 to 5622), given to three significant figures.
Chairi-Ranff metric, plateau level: 10.5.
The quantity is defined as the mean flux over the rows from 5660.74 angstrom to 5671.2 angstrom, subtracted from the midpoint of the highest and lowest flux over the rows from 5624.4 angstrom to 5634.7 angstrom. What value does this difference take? -2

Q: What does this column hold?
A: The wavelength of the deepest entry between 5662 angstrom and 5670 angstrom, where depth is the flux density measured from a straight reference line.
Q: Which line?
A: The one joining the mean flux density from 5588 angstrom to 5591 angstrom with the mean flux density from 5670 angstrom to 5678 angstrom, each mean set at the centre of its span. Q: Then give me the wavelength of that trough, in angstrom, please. 5669.22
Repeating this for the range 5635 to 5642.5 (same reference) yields 5639.28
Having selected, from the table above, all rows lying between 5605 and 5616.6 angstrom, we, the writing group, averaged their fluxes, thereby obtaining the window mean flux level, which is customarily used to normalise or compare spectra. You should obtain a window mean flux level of 10.6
